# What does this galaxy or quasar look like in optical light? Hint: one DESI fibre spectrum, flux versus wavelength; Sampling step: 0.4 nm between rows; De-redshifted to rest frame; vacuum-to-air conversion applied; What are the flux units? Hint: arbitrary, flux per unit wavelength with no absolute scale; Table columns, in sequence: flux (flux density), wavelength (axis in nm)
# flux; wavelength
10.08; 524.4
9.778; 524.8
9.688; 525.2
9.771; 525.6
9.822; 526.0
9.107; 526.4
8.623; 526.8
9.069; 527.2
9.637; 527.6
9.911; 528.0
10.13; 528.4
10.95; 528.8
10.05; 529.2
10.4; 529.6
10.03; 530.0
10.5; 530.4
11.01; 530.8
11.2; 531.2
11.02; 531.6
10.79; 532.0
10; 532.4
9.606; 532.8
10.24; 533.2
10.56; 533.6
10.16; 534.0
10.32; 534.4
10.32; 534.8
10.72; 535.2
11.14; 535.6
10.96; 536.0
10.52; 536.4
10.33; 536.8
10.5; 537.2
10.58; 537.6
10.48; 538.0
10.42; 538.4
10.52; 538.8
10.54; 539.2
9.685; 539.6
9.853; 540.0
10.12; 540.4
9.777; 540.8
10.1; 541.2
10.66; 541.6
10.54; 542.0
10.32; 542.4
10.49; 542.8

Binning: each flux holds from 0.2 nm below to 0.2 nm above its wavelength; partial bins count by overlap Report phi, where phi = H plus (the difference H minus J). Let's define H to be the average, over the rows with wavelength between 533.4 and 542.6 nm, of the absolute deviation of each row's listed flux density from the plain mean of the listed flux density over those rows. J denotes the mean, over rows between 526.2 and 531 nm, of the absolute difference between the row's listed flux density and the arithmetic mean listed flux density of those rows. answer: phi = -0.05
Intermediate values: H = 0.26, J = 0.57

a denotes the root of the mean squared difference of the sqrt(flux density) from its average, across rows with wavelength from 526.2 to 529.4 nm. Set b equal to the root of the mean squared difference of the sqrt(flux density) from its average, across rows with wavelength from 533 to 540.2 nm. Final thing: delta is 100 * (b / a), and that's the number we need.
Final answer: 46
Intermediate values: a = 0.111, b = 0.051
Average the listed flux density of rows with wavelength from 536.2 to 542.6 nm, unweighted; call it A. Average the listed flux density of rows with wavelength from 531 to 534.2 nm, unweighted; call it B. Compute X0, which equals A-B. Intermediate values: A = 10.3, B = 10.4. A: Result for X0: -0.1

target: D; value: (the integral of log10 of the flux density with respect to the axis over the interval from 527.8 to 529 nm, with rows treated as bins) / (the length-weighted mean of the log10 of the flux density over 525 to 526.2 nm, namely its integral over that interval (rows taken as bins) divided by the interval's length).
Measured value 1.23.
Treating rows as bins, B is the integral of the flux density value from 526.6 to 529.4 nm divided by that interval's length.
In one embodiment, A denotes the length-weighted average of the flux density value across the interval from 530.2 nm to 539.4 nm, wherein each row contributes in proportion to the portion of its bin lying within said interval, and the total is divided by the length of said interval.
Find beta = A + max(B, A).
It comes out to 21.1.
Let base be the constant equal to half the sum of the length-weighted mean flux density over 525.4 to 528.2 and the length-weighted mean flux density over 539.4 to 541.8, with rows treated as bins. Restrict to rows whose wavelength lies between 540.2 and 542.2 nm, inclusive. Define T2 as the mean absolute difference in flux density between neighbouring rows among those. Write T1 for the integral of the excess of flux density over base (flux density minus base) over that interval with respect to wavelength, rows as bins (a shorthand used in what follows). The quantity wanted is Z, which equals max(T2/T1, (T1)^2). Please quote 1.1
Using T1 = 1.0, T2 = 0.34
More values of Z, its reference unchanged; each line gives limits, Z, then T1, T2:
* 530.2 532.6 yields 6.1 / 2.5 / 0.38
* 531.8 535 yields 2.8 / 1.7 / 0.39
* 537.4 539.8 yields 2.4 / 1.5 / 0.23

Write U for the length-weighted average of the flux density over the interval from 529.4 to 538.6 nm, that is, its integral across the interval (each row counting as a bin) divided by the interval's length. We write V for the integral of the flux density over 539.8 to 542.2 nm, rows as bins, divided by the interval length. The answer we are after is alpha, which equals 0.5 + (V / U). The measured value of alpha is 1.47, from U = 10.5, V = 10.2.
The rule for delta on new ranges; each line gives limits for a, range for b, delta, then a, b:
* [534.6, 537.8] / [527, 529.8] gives 207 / 0.042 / 0.086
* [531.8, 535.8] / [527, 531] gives 136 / 0.064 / 0.087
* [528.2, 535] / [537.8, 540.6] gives 77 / 0.066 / 0.051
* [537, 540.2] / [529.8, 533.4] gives 158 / 0.051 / 0.081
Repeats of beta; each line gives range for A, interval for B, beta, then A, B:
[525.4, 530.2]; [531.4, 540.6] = 20.2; 9.8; 10.4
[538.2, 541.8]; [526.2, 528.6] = 20.4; 10.2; 9.4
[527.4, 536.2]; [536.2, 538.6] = 20.9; 10.4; 10.5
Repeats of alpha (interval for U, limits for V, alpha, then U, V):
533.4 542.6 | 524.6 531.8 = 1.47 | 10.4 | 10.0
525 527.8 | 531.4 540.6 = 1.61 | 9.4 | 10.4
